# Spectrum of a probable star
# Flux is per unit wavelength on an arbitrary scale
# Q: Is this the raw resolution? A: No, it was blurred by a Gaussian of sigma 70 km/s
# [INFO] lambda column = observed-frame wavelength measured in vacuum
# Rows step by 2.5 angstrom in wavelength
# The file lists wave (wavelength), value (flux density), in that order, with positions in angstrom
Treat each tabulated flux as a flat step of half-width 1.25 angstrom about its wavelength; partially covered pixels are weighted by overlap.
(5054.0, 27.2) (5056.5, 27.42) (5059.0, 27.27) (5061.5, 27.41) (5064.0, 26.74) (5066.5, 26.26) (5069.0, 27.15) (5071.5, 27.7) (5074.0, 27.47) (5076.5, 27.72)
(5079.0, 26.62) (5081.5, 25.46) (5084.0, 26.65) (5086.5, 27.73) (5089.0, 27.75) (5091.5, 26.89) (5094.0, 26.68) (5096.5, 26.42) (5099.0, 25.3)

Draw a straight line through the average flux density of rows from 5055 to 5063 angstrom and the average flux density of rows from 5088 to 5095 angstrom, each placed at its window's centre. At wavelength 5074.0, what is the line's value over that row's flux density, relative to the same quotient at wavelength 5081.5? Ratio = 0.929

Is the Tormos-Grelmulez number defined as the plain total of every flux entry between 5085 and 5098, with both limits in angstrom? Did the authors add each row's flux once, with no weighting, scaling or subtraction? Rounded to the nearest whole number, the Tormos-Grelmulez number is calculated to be 135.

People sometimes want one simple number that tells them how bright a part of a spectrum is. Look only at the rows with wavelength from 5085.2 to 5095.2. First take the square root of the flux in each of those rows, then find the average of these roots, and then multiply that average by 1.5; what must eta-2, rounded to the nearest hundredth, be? 7.83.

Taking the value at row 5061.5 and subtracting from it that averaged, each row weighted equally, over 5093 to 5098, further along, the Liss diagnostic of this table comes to 0.9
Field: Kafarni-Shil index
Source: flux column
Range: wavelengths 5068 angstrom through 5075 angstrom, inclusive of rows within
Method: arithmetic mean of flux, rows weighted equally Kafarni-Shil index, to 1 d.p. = 27.4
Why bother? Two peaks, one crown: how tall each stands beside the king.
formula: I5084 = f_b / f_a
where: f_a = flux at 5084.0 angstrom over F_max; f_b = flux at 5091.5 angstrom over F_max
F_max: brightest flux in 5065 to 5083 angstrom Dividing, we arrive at 1.01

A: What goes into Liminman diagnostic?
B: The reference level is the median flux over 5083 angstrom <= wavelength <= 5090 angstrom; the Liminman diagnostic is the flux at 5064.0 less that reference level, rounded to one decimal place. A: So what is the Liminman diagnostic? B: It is -1.0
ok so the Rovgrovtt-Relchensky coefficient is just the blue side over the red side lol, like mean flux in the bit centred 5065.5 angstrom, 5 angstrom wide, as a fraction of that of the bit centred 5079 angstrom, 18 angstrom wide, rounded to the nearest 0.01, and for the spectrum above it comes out 0.98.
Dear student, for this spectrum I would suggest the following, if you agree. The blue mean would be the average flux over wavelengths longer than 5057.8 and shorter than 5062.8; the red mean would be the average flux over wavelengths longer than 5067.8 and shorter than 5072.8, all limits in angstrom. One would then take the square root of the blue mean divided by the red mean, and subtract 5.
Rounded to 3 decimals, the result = -4.002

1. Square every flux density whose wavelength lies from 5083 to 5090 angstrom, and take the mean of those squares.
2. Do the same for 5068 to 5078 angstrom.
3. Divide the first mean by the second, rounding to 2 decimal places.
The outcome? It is 0.99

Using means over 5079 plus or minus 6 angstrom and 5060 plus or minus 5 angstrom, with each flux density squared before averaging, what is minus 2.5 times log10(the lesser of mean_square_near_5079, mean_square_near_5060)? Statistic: -7.14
